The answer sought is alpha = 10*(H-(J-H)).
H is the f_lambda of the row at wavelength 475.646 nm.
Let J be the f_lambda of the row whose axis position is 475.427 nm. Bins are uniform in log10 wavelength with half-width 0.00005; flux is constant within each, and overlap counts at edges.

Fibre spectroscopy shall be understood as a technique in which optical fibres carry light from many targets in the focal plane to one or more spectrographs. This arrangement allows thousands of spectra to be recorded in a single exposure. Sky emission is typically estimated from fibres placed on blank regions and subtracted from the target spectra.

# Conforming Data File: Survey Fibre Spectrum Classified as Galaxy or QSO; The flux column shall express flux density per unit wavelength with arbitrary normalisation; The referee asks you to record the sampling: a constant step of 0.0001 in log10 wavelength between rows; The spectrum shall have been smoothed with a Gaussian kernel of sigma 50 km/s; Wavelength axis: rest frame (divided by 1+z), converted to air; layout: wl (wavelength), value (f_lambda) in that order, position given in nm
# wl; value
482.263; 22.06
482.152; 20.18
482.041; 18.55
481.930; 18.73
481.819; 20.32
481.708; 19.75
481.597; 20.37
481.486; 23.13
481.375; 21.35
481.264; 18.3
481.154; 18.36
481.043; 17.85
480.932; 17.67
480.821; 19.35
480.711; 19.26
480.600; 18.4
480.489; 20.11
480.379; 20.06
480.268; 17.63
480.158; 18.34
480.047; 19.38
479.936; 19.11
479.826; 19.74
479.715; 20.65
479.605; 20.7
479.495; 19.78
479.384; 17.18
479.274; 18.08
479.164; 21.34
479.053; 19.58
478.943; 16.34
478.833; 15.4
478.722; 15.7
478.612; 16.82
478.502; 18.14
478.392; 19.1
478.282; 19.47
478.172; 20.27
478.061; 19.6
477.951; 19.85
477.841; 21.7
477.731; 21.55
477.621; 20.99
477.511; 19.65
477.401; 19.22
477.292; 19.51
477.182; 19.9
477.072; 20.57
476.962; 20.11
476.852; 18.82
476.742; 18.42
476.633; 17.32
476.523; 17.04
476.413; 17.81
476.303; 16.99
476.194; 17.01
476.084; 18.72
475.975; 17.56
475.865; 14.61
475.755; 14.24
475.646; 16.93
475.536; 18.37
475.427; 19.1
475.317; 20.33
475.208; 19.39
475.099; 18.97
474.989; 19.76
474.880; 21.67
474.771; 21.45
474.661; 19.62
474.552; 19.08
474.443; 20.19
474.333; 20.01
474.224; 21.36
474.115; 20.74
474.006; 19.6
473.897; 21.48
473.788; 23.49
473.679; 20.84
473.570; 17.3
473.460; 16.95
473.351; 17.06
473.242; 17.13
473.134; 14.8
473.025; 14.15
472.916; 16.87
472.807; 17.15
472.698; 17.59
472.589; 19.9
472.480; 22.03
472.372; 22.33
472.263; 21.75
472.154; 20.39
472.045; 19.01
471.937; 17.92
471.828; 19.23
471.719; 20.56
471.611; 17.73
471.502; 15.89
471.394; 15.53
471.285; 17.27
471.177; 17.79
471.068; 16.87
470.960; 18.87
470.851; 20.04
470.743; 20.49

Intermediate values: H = 16.93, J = 19.1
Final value 148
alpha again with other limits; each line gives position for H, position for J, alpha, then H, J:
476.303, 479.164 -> 126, 16.99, 21.34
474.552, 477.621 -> 172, 19.08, 20.99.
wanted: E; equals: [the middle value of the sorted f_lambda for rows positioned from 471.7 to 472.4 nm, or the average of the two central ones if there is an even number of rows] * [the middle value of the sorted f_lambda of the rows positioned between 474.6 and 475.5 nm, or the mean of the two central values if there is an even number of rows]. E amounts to 401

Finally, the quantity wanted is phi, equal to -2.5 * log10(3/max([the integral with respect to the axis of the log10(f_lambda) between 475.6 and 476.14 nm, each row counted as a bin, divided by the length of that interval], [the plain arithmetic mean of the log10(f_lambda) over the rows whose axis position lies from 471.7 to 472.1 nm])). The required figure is -0.923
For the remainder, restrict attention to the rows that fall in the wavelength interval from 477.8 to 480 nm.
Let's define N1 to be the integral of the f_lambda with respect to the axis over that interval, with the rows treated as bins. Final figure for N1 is 41.6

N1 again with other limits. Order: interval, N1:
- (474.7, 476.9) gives 40.1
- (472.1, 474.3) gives 42.1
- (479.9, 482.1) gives 42.5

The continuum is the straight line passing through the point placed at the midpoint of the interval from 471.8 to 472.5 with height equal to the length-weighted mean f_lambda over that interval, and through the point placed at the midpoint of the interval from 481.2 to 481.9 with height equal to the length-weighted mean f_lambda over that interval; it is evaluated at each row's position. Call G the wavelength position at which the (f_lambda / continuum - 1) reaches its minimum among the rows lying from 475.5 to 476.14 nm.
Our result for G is 475.755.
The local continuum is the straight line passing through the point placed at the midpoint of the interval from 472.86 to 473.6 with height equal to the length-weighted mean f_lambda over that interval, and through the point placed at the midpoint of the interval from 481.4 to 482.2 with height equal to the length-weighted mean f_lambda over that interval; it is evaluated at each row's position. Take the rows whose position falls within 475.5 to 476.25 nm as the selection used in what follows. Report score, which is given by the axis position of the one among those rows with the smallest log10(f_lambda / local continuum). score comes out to 475.755 nm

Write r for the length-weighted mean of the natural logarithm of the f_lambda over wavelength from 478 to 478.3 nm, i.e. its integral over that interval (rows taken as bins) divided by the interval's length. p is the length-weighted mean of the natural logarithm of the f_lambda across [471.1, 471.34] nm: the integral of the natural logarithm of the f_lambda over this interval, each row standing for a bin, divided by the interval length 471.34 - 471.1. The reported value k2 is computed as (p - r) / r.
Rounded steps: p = 2.85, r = 2.98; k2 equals -0.04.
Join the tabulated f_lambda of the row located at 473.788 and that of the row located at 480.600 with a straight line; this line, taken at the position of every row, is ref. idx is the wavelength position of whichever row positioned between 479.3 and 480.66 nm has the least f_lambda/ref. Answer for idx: 479.384 nm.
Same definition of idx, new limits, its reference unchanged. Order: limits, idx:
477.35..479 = 478.833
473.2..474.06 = 473.460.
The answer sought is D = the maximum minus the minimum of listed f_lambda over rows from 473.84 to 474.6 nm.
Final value 2.4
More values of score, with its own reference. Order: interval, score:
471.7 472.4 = 471.937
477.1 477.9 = 477.401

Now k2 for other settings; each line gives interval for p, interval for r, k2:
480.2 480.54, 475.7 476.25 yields 0.06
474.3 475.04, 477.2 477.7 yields 0.00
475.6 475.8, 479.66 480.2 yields -0.07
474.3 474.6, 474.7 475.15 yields -0.01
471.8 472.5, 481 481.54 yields 0.01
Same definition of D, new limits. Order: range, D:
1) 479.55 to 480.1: 1.6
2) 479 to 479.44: 4.2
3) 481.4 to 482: 4.4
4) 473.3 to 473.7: 3.9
